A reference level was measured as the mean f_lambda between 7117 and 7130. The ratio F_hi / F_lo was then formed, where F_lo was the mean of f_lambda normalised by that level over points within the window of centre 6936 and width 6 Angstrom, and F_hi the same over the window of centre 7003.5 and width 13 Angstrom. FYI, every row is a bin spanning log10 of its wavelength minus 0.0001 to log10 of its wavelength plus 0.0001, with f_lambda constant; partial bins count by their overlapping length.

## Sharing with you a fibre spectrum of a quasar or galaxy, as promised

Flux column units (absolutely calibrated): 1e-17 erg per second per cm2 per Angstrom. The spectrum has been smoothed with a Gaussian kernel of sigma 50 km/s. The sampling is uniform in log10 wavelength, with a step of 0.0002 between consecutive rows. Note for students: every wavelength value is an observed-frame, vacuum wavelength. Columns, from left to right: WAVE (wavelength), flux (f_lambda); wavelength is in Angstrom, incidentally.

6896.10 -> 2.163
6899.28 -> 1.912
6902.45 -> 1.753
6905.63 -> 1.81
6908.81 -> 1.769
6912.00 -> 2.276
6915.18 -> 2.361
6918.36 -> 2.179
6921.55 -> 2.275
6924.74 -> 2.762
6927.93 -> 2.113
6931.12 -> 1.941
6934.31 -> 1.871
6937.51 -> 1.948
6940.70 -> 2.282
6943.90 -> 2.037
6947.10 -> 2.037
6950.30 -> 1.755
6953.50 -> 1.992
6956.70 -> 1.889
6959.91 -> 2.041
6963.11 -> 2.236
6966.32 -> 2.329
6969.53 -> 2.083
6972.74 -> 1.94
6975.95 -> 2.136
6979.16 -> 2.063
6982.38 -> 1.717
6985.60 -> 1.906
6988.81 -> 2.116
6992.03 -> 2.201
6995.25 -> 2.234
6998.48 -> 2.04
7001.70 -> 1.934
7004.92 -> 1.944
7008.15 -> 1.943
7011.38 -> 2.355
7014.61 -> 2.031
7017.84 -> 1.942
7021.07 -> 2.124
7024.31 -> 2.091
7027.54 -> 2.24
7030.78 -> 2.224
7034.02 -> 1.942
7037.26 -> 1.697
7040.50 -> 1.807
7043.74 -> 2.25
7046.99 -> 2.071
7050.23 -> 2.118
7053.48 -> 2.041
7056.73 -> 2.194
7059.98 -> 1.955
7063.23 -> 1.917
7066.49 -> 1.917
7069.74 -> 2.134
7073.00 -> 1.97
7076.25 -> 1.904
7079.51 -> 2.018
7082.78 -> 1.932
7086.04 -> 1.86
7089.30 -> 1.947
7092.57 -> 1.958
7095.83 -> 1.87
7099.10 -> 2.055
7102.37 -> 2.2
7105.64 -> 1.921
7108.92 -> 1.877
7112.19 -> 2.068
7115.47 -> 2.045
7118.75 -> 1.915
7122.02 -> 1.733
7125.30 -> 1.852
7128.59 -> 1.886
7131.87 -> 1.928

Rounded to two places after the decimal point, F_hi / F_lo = 1.03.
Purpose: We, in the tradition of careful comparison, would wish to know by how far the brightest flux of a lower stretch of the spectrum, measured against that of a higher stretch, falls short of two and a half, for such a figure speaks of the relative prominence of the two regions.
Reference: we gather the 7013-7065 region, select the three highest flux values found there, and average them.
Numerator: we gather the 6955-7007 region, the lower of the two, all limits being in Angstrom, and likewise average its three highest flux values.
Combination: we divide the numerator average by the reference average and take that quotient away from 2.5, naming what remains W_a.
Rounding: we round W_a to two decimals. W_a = 1.49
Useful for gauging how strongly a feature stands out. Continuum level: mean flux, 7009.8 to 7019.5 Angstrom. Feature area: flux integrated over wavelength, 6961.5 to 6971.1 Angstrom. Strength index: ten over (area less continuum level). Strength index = 0.52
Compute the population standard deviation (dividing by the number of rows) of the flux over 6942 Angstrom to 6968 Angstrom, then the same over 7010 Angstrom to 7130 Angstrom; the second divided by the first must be 0.86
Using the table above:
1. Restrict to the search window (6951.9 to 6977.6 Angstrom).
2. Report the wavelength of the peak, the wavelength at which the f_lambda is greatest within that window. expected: 6966.32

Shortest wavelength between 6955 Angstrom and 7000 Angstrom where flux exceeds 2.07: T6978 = 6963.11 Angstrom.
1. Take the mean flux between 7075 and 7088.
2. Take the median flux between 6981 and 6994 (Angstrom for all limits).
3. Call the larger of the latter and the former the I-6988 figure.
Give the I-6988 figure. 2.01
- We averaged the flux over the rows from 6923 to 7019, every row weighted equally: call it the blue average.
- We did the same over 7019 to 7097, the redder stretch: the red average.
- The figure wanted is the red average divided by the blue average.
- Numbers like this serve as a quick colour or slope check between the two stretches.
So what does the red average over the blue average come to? 0.974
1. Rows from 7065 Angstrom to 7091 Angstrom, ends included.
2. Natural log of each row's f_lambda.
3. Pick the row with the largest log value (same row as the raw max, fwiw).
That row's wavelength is 7069.74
